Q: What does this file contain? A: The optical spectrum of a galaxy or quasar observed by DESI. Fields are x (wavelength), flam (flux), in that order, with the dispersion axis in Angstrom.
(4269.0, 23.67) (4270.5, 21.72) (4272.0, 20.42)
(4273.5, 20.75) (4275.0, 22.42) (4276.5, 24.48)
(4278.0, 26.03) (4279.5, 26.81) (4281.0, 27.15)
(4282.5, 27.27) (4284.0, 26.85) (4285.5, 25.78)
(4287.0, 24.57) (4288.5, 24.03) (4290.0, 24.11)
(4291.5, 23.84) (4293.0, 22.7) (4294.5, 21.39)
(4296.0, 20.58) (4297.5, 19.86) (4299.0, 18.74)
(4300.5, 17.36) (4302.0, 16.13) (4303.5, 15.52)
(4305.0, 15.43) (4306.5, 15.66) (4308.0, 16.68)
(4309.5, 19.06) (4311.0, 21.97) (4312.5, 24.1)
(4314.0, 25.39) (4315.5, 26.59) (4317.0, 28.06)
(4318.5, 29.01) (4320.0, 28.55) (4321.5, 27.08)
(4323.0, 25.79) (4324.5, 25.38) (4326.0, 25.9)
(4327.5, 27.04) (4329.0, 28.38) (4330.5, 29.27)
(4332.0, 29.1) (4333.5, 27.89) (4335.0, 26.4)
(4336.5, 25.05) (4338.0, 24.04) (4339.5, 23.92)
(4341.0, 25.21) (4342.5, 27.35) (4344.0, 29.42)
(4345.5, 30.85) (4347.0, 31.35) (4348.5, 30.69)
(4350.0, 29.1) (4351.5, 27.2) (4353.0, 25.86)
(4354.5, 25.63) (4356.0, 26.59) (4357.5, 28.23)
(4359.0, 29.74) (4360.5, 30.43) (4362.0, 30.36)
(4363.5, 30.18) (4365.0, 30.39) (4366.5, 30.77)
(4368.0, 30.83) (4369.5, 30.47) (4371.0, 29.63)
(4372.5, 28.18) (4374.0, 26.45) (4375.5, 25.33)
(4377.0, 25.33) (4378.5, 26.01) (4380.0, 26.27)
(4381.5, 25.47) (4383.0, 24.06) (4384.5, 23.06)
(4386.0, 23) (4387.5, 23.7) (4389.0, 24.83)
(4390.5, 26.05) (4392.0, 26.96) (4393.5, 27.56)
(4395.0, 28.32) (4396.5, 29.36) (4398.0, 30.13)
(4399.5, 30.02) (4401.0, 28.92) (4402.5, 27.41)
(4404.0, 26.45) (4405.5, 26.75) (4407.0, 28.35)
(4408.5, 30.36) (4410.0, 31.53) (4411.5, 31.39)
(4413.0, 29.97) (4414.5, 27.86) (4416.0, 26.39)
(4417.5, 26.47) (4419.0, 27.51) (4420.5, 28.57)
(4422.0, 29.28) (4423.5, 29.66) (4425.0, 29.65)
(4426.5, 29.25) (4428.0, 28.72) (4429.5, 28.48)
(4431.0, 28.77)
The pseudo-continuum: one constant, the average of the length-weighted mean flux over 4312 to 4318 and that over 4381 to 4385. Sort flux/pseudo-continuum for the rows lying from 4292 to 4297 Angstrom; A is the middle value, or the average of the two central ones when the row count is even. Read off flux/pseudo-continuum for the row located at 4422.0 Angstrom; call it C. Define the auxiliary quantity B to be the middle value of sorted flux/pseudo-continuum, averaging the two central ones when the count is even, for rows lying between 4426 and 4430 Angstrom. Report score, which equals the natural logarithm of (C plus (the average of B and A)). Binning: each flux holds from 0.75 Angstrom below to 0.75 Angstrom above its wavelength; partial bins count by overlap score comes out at 0.768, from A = 0.85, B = 1.14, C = 1.16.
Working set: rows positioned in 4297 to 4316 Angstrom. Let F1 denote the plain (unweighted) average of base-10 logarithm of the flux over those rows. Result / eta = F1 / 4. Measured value 0.320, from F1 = 1.281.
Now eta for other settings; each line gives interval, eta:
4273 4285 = 0.350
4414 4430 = 0.363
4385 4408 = 0.358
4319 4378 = 0.361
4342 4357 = 0.363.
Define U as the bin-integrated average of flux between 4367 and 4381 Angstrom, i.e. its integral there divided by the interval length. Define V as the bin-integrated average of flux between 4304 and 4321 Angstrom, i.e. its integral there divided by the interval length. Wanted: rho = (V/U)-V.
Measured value -22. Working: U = 27.6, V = 22.7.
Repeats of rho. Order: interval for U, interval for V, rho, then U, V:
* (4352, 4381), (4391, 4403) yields -28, 28.2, 28.6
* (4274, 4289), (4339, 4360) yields -27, 25.5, 28.0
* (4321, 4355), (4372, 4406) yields -26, 27.3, 26.5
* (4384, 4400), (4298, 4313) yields -17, 26.6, 18.0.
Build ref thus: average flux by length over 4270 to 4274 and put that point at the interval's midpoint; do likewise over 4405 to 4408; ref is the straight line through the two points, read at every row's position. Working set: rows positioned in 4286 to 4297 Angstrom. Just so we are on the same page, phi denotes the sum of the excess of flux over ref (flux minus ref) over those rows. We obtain 8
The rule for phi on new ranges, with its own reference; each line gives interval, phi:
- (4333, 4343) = 10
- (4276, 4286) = 35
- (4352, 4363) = 20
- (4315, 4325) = 27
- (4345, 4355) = 26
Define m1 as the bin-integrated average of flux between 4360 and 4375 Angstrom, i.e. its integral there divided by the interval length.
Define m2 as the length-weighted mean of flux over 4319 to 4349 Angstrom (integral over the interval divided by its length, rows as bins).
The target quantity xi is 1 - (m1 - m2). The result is -1.3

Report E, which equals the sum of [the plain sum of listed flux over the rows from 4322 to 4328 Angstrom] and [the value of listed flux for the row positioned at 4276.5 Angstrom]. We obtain 129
